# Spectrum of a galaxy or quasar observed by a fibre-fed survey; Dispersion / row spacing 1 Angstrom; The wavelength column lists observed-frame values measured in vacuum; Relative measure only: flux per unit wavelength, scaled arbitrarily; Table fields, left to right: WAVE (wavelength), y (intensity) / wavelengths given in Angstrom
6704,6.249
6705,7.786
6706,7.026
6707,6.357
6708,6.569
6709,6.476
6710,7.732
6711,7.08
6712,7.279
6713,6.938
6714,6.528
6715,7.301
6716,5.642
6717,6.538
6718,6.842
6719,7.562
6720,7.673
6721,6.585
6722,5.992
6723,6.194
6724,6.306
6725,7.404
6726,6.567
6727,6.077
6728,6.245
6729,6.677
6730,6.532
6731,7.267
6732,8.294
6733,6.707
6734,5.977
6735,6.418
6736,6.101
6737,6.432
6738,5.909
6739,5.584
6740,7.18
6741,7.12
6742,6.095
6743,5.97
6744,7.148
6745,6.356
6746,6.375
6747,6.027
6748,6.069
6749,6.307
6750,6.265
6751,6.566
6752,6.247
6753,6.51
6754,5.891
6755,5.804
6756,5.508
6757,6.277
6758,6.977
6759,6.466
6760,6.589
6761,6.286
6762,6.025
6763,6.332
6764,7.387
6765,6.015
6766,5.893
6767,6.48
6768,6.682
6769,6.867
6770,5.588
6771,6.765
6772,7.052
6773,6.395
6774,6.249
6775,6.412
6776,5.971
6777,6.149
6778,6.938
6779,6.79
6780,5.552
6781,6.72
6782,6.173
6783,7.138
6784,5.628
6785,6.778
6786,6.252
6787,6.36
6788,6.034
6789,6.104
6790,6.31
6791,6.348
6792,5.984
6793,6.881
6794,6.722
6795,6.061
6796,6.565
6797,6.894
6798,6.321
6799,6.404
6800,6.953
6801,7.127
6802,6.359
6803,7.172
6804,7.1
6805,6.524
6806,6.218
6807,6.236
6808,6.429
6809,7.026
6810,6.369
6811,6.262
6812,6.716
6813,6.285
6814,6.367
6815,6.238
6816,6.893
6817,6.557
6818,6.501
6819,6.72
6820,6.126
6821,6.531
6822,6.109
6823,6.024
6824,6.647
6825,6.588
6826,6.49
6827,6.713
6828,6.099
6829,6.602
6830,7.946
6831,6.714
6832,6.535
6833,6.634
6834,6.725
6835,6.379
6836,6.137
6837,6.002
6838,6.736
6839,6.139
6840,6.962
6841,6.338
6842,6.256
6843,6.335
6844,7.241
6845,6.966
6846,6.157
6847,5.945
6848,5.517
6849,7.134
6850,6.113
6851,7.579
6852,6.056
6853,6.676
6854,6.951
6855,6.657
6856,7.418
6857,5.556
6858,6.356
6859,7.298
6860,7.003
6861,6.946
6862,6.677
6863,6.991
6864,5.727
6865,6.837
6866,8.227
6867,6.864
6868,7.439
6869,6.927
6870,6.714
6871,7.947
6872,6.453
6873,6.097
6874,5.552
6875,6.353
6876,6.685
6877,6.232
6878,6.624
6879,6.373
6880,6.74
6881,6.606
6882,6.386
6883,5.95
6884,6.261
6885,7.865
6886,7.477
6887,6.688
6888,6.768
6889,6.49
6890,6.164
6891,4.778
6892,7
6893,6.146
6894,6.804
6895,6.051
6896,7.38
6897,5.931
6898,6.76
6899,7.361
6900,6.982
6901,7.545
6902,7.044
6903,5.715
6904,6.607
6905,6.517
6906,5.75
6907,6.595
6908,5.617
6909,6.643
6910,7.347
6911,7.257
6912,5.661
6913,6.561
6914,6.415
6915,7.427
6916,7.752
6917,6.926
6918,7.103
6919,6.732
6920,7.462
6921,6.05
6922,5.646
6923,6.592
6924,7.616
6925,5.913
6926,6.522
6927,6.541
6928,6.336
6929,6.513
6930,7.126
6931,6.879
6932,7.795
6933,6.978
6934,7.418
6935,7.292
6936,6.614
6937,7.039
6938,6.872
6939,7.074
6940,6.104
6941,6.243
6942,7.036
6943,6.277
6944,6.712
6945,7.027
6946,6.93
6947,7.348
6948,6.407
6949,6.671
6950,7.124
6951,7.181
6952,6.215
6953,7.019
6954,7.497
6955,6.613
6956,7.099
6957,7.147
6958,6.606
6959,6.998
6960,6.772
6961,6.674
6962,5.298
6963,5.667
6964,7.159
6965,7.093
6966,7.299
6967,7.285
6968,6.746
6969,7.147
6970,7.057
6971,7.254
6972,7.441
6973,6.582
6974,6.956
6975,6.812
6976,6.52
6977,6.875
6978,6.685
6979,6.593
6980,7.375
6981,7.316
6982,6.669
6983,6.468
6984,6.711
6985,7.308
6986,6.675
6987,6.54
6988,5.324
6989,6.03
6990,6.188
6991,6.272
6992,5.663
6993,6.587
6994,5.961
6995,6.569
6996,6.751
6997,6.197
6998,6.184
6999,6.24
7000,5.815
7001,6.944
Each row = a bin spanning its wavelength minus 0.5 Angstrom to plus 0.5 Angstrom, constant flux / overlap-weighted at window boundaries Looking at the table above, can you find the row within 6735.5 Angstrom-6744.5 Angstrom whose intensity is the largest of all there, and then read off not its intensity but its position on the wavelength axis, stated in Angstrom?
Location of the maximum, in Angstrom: 6740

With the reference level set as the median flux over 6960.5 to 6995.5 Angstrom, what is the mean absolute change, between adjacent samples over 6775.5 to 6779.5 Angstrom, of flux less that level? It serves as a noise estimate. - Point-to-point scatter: 0.37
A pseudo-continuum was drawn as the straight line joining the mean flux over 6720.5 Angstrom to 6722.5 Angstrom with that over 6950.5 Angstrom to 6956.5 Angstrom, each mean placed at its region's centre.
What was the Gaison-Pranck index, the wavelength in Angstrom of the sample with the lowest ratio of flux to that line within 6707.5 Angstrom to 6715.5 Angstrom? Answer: 6709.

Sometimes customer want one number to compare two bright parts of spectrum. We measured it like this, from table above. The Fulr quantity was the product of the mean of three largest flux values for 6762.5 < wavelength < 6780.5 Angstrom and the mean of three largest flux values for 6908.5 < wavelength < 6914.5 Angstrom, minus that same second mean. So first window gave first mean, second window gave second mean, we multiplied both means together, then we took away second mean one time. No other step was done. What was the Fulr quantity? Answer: 43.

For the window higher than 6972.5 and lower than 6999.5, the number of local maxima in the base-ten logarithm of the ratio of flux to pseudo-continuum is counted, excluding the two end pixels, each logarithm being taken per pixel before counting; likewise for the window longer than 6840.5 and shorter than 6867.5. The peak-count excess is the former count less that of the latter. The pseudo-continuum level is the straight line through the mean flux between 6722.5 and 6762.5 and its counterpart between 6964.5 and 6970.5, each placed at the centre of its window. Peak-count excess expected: -1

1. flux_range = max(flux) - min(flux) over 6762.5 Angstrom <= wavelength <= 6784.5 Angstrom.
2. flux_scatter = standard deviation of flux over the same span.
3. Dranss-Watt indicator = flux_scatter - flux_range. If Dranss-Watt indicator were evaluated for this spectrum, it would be -1.3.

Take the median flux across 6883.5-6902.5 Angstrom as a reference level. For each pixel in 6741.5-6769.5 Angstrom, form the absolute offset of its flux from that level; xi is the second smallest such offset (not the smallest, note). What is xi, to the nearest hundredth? 0.10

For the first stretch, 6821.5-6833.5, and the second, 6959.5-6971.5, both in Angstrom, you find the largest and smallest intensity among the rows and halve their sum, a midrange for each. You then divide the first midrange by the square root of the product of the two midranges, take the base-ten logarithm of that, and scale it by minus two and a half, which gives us -0.056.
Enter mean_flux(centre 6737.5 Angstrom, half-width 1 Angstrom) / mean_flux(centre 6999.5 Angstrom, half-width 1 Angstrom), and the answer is 1.02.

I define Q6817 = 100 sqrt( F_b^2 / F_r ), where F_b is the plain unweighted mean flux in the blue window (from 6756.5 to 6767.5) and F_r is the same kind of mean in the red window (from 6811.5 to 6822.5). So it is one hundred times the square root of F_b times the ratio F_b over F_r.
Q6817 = 253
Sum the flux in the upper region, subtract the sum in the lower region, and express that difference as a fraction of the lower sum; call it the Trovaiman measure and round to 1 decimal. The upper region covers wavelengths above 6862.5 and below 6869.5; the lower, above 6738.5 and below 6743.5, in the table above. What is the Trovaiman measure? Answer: 0.5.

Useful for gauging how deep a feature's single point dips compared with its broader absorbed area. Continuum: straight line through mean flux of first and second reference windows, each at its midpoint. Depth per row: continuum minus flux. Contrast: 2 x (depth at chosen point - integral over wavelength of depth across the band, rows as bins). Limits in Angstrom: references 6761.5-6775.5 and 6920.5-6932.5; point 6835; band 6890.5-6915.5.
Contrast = -2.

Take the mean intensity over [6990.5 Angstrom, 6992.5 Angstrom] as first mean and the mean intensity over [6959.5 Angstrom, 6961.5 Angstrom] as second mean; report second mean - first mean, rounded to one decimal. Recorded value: 0.8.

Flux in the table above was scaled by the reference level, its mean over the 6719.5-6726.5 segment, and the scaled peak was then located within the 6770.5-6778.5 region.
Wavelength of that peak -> 6772 Angstrom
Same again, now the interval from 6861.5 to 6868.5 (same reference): 6866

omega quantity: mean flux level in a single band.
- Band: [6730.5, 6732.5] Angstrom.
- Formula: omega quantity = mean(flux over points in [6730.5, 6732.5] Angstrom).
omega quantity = 7.8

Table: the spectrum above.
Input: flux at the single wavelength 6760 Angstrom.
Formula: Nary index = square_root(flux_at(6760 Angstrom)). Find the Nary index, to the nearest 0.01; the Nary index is 2.57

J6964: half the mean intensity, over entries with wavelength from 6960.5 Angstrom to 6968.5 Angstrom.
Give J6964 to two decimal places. 3.33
